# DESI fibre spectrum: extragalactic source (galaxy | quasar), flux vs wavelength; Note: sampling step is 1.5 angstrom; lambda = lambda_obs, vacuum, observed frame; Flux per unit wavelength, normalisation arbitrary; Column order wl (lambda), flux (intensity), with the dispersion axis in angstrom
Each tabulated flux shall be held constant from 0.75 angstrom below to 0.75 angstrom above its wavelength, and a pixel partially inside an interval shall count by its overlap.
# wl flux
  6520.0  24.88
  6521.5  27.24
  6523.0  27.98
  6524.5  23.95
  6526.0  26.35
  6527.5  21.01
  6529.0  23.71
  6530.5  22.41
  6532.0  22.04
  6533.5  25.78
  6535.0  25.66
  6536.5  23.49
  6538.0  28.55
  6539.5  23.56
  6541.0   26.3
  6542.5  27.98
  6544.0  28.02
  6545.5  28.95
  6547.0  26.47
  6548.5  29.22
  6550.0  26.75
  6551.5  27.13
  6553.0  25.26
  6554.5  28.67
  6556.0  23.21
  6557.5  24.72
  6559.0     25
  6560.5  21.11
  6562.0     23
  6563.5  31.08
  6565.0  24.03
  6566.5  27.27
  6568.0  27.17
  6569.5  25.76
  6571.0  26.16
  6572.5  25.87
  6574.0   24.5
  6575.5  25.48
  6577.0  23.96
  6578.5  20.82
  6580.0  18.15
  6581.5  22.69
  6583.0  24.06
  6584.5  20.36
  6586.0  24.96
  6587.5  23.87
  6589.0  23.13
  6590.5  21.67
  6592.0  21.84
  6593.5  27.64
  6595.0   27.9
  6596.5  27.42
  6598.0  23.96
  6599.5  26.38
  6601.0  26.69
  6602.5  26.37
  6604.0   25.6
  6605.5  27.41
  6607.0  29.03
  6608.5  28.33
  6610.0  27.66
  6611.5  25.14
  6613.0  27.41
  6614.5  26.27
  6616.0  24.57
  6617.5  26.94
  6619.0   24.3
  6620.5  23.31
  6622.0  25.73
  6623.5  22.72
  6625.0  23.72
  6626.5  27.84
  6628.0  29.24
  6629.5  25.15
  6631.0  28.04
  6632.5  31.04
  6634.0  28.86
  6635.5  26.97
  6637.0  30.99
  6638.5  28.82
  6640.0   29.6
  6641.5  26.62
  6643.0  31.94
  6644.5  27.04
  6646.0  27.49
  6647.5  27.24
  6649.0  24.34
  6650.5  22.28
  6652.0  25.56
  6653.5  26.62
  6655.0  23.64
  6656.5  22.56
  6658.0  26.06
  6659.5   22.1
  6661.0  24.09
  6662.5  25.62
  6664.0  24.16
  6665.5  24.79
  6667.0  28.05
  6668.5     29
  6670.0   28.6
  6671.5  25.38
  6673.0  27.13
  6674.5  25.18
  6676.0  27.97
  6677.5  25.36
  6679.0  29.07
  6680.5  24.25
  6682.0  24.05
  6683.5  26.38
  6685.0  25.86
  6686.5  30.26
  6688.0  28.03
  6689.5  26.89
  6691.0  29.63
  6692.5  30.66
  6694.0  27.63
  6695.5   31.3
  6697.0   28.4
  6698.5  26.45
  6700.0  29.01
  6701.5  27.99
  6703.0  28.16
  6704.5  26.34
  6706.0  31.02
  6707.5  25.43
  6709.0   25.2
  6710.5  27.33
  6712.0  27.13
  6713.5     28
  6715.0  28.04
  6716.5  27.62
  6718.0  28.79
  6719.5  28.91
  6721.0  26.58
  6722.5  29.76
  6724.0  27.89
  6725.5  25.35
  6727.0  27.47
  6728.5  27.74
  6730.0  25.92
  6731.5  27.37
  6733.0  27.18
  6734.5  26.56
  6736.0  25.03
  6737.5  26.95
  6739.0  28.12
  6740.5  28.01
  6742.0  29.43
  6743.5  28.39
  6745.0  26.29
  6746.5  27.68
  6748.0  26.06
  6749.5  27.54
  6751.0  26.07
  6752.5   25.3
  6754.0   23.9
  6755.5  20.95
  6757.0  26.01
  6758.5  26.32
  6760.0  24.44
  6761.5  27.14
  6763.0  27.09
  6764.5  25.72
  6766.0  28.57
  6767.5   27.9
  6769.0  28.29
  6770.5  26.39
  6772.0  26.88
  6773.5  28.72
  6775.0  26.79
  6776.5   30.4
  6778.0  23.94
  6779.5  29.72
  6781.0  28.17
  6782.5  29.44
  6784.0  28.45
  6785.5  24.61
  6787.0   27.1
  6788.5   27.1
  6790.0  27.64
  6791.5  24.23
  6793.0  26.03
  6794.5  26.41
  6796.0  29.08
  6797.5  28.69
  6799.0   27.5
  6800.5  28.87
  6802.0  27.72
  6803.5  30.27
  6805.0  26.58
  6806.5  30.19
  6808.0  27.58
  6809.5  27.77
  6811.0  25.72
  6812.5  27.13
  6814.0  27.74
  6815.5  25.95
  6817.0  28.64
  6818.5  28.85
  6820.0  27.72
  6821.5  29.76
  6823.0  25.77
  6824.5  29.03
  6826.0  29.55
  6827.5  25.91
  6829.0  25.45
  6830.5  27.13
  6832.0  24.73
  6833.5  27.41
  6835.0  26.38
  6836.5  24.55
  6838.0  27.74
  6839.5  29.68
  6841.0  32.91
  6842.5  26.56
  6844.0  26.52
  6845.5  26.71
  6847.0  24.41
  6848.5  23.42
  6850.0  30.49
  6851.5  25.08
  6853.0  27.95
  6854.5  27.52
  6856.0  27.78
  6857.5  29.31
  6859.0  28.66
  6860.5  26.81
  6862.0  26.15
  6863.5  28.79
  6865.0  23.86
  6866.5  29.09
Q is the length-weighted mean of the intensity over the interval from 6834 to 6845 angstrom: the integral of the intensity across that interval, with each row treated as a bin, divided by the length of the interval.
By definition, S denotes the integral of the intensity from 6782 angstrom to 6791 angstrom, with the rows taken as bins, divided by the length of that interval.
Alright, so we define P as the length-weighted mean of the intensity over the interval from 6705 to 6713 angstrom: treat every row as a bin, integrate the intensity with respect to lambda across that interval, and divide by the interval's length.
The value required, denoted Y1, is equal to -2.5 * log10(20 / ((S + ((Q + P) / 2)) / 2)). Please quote 0.34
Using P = 27.2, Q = 27.7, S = 27.2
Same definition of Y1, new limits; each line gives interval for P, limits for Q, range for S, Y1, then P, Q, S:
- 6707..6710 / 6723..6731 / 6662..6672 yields 0.30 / 25.5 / 27.0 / 26.6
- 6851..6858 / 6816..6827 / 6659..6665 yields 0.29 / 27.6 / 28.4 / 24.1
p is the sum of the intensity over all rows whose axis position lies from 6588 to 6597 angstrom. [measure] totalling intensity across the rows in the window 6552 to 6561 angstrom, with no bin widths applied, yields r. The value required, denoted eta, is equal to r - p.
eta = -2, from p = 150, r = 148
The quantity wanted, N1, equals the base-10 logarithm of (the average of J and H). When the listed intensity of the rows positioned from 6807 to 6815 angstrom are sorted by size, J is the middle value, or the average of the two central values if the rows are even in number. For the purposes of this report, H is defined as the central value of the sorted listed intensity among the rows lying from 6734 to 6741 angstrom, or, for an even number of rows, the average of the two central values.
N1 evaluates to 1.436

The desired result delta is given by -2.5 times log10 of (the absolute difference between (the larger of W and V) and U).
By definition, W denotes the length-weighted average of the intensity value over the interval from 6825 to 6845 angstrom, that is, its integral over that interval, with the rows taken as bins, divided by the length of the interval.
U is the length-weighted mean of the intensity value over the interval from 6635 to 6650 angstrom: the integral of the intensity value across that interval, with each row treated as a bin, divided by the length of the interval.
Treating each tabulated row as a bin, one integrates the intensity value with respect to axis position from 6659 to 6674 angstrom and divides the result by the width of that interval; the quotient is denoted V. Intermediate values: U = 28.0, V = 25.9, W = 27.3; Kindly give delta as 0.3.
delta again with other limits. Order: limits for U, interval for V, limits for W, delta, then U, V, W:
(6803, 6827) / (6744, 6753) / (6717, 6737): 0.4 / 28.0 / 26.6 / 27.3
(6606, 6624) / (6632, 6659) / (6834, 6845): -0.6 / 26.0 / 27.0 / 27.7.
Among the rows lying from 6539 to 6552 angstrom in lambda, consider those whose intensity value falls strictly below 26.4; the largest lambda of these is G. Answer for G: 6541.0 angstrom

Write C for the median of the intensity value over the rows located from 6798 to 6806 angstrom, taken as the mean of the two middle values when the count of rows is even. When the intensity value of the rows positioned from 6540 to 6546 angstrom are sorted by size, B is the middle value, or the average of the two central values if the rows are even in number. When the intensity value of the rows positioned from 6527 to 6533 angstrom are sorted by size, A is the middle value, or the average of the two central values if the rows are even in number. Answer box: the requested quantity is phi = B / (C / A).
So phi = 22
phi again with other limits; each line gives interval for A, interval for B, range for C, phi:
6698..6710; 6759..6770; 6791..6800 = 27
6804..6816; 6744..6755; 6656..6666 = 30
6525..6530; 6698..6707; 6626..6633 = 24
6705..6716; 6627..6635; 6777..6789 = 29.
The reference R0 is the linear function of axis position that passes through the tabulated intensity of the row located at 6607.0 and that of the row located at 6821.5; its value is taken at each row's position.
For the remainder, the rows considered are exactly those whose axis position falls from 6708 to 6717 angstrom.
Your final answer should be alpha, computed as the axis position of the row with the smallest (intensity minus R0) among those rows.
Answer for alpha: 6709.0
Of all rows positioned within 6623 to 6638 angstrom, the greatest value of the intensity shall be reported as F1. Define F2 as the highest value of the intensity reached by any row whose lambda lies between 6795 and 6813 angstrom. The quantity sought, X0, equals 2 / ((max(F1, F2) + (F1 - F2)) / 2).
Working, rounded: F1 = 31.04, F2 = 30.27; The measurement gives 0.126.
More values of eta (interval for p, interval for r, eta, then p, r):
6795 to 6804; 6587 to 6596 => -26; 172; 146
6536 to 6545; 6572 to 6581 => -19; 158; 139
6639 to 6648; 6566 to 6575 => -13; 170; 157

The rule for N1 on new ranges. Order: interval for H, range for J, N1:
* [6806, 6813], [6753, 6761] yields 1.415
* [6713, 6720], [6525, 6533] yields 1.402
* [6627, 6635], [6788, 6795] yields 1.441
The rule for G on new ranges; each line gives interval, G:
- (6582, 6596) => 6592.0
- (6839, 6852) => 6851.5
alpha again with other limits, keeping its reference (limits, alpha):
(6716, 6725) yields 6721.0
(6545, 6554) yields 6553.0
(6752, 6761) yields 6755.5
